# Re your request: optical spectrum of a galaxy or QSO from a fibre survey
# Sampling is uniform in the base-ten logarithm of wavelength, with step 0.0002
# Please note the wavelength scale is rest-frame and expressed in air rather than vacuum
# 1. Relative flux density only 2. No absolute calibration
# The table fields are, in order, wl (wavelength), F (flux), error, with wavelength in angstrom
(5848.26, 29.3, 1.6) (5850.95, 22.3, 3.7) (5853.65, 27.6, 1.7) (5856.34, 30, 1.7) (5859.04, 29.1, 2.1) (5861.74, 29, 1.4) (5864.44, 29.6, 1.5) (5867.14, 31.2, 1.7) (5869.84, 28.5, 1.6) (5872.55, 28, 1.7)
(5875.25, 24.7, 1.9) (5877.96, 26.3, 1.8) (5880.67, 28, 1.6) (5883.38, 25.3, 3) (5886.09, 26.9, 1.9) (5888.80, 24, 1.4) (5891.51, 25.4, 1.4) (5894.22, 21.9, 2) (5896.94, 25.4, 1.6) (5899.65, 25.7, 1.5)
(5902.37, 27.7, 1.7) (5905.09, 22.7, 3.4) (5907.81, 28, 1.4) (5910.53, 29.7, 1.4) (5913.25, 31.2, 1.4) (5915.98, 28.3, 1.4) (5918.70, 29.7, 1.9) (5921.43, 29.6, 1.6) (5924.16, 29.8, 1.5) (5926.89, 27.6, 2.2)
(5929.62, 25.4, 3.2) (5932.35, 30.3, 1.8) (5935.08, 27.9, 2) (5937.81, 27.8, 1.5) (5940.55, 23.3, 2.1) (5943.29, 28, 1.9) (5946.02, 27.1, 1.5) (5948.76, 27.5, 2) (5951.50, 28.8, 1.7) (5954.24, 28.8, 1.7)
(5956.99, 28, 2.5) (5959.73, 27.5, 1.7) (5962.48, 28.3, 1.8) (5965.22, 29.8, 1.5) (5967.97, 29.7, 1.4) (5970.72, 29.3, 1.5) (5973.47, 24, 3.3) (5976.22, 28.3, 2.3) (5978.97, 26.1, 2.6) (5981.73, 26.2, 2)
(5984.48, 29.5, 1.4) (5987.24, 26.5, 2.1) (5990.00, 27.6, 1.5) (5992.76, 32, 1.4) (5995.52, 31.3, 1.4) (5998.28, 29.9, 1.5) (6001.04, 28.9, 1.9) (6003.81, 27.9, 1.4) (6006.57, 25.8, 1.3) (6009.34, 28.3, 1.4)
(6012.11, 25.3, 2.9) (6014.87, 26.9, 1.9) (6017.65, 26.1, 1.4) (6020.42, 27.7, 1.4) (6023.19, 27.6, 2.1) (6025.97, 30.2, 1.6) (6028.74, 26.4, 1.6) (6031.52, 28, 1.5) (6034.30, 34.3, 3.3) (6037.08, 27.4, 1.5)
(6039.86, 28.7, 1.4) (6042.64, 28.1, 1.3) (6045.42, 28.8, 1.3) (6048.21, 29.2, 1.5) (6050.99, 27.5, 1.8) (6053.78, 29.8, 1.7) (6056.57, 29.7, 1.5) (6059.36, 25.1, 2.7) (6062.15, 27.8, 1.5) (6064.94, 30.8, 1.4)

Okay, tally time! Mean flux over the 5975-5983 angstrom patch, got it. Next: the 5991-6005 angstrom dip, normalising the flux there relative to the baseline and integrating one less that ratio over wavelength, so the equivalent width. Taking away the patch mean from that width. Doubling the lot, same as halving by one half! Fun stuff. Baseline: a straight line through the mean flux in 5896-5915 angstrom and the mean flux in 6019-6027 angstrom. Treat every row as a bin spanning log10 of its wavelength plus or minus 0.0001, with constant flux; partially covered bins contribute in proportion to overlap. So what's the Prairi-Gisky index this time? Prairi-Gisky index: -55.5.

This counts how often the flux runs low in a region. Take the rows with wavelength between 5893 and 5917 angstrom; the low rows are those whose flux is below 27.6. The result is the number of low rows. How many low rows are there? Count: 4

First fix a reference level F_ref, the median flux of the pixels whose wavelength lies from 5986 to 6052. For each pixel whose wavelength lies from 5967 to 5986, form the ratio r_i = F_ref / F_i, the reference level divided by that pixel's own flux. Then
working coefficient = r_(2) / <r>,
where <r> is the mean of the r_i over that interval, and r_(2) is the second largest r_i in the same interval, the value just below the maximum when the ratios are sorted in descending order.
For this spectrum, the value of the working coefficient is 1.05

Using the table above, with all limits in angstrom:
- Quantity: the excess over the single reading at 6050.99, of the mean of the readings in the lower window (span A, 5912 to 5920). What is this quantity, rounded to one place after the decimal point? 2.2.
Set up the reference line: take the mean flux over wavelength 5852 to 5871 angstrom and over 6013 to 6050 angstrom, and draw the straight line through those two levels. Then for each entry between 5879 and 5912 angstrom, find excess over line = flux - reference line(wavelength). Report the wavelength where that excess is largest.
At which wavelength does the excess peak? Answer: 5910.53 angstrom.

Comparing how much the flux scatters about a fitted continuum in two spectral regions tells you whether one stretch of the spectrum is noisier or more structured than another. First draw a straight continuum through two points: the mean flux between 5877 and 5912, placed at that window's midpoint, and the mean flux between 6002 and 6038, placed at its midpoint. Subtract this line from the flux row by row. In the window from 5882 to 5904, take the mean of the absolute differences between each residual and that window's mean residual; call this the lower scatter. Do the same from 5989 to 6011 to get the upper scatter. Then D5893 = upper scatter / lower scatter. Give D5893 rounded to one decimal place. 1.4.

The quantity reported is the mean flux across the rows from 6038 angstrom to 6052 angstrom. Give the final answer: 28.5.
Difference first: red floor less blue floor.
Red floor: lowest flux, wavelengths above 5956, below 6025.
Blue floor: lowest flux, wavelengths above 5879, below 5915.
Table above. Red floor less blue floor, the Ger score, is 2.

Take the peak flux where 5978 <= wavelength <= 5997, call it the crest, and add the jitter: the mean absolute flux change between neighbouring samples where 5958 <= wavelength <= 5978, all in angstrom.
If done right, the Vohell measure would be 34.1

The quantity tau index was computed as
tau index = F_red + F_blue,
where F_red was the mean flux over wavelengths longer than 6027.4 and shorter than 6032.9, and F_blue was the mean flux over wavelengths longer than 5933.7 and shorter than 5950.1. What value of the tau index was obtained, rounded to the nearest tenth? 54.1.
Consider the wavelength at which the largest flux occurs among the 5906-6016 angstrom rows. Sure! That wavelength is 5992.76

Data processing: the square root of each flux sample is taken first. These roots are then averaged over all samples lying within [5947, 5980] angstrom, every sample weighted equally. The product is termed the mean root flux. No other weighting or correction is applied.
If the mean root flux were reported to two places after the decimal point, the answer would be 5.29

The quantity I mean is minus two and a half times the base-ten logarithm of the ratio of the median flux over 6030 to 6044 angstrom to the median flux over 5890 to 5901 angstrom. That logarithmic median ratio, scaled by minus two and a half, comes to -0.11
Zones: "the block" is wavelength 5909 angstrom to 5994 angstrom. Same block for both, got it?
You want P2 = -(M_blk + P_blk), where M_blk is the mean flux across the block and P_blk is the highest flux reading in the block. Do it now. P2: -60.2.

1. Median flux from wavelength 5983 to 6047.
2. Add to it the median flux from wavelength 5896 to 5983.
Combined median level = 56.0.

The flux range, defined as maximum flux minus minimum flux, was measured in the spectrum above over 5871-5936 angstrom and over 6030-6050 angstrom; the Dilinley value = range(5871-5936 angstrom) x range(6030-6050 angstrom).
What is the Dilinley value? 64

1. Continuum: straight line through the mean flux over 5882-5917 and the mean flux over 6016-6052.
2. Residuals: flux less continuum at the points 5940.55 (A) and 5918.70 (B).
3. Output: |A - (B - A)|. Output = 10.4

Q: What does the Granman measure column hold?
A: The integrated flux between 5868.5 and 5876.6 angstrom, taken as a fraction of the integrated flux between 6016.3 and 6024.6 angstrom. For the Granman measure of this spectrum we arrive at 0.97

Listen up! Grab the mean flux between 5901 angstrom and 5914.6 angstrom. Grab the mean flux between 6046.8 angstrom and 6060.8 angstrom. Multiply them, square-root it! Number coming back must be 28.1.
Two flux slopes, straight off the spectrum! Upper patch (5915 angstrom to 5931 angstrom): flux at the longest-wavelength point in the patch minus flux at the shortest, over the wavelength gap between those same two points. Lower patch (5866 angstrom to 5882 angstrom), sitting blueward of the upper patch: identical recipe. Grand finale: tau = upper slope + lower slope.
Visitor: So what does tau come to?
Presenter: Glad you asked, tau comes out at -0.45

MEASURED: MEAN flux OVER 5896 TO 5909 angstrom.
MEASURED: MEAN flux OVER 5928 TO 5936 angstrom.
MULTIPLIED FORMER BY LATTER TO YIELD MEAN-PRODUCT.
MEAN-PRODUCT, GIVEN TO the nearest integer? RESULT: 722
